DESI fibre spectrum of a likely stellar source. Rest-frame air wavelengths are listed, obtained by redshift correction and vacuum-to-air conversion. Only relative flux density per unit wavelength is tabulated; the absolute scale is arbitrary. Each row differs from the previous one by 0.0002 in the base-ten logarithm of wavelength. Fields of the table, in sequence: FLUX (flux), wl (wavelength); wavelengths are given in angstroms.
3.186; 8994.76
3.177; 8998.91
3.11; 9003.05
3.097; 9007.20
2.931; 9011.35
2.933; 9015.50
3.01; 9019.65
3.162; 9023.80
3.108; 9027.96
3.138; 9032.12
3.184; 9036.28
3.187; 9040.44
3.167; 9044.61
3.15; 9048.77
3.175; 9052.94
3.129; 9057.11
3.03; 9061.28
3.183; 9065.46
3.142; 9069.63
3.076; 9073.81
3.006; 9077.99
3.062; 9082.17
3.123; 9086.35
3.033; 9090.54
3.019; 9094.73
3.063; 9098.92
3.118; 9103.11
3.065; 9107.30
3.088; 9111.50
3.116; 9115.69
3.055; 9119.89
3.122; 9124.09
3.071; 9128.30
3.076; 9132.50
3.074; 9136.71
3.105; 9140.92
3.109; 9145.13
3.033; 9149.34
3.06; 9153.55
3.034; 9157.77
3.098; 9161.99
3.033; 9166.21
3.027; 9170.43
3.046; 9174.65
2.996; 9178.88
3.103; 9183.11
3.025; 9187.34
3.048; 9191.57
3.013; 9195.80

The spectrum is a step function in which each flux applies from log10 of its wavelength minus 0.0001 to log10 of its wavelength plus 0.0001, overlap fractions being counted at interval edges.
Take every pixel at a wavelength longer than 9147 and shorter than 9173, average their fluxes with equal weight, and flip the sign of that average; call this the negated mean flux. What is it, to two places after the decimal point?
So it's -3.05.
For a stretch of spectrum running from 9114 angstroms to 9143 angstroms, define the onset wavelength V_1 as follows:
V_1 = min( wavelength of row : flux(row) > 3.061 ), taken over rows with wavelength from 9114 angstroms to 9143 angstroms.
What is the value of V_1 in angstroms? 9115.69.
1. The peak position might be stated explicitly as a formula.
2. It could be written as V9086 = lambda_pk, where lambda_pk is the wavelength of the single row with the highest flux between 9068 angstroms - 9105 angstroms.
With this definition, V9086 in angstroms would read 9069.63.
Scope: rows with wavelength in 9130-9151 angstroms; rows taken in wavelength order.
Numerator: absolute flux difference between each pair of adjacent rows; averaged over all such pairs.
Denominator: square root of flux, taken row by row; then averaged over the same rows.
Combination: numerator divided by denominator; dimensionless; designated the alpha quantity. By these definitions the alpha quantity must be 0.016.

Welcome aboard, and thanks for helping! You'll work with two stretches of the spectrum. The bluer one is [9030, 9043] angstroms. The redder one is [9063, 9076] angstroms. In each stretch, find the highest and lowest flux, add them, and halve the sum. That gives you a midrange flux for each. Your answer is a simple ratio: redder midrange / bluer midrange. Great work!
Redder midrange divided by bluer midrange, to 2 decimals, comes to 0.99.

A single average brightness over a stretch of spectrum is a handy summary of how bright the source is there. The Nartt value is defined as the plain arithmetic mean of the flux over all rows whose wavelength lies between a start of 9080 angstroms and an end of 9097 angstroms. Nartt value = 3.06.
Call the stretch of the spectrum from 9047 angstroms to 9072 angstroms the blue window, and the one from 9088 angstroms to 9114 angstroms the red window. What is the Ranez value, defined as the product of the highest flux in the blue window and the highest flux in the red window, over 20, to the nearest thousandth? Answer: 0.496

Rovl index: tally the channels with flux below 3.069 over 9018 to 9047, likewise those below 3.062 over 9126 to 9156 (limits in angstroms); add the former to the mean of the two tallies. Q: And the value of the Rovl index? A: 2.5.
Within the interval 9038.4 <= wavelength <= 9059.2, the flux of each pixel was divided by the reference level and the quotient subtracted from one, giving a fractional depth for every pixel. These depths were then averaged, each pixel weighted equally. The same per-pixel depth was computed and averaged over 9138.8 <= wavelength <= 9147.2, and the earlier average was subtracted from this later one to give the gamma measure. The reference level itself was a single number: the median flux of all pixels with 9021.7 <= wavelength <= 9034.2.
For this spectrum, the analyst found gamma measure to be 0.017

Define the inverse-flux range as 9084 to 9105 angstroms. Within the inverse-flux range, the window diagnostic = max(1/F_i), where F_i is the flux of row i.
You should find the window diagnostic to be 0.331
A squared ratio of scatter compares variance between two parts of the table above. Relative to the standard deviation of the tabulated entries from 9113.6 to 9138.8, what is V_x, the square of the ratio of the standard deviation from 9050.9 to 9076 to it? 5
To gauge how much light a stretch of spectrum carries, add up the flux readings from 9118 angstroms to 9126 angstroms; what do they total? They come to 6.18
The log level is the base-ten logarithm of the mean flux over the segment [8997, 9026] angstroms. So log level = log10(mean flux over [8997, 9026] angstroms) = 0.486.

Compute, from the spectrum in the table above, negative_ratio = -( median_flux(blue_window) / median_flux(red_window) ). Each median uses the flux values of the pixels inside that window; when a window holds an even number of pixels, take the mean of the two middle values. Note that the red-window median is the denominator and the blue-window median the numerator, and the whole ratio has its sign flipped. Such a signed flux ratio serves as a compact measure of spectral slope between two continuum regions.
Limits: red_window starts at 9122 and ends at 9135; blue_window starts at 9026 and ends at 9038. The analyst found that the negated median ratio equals -1.02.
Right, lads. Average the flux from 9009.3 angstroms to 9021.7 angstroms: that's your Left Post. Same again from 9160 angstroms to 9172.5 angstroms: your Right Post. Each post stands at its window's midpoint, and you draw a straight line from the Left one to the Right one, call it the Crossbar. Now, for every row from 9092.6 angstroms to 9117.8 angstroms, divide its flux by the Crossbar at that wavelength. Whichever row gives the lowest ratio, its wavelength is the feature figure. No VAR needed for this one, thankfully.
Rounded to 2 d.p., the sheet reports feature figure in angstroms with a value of 9094.73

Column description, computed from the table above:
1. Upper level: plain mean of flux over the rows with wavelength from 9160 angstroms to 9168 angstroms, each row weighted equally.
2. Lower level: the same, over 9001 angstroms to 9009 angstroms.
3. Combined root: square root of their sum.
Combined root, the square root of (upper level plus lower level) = 2.48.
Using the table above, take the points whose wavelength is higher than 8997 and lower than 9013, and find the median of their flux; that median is 3.10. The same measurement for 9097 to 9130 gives 3.08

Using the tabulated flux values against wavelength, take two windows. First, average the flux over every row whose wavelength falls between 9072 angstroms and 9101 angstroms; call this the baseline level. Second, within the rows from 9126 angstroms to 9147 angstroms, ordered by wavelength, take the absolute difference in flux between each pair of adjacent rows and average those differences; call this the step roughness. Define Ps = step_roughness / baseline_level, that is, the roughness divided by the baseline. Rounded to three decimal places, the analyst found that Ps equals 0.003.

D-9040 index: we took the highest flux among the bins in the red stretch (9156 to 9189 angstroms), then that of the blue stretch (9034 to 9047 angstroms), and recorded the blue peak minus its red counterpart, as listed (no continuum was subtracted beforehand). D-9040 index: 0.08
